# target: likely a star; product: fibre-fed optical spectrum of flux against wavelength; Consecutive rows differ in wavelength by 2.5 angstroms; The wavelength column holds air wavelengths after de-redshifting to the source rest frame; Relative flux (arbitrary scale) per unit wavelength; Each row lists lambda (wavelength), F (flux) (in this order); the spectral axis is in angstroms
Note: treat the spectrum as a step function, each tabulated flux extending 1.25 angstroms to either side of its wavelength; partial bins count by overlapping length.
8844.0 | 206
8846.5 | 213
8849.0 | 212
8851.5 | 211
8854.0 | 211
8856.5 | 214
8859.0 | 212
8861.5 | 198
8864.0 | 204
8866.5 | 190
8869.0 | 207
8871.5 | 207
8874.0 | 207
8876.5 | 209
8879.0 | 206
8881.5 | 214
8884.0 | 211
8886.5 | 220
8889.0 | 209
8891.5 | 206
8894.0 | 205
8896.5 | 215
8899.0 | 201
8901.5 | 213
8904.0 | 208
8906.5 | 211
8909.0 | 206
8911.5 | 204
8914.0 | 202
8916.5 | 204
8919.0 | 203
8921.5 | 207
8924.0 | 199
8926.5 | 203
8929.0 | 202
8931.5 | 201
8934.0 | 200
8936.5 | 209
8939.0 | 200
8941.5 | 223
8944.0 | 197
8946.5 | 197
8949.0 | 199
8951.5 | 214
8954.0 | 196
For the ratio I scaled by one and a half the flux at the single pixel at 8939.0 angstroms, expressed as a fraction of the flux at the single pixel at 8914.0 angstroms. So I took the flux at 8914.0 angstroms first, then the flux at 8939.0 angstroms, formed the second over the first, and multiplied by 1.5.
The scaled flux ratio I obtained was 1.49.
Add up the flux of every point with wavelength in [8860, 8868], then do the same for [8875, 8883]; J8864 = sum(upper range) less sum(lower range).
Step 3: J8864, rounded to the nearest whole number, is 37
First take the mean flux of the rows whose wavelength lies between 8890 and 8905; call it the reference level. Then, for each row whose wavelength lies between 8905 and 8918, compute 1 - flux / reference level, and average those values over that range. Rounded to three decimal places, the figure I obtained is 0.013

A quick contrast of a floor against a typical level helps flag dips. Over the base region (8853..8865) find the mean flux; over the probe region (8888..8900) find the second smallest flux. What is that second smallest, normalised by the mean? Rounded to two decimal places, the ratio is 0.99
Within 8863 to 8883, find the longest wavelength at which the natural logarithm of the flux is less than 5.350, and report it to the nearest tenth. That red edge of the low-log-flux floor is 8879.0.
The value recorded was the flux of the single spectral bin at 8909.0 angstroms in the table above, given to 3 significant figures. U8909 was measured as 206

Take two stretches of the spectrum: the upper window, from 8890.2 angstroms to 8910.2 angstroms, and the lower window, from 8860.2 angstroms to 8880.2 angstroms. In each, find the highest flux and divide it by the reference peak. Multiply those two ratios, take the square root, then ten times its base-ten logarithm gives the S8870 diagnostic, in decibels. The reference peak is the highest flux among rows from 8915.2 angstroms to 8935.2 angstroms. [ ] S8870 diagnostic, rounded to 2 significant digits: 0.10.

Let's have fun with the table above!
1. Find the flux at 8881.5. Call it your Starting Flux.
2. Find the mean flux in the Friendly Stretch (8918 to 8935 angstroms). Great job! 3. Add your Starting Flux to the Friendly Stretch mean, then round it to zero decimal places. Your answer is 416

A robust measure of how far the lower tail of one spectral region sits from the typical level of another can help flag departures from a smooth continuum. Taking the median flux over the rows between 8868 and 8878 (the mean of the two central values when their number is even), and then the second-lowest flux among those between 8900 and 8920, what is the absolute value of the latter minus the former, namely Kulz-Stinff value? 4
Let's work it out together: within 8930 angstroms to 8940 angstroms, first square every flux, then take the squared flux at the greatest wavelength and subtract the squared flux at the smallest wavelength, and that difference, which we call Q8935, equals -401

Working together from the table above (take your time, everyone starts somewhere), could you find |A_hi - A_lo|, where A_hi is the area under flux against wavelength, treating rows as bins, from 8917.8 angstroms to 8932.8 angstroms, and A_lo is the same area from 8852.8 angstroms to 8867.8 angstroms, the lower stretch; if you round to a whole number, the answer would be 35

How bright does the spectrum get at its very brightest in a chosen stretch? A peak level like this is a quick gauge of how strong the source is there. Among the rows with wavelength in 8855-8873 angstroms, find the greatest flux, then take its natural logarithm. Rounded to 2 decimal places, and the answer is 5.37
